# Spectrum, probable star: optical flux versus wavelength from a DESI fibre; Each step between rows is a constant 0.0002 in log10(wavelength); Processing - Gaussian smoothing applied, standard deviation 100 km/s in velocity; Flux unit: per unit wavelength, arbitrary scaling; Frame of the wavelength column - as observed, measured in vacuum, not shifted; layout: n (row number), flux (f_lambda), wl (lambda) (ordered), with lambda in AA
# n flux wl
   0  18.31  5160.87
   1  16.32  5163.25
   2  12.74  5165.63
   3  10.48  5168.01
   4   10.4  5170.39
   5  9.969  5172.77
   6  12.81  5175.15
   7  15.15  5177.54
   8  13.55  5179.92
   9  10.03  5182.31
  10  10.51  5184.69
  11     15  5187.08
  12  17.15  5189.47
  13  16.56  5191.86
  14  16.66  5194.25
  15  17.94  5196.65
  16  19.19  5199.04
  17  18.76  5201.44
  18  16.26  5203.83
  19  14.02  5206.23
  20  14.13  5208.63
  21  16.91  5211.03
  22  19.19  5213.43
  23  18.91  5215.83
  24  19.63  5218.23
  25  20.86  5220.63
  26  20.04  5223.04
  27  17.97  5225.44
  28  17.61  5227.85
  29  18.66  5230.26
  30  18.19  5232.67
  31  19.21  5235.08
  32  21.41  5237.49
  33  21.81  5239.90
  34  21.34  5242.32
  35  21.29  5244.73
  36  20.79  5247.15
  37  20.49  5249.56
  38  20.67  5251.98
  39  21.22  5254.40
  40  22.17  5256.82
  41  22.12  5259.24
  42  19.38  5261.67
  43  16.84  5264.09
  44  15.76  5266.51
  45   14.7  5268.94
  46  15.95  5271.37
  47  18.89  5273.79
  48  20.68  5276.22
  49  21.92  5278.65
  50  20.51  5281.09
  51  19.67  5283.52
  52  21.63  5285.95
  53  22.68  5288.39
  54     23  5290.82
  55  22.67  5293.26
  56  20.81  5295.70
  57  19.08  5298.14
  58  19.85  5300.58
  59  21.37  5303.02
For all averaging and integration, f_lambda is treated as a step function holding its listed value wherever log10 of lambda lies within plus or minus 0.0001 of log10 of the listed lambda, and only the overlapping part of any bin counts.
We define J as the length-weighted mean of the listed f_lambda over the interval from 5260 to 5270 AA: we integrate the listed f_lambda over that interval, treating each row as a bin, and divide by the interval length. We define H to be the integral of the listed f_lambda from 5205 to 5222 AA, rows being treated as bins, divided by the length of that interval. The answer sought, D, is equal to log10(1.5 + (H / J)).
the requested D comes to 0.41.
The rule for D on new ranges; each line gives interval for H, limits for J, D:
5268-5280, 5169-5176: 0.50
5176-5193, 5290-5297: 0.33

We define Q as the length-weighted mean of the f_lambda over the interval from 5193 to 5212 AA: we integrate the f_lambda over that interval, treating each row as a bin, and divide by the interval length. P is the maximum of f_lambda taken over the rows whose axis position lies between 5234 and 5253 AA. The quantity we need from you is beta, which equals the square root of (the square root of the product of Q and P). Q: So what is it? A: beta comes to 4.37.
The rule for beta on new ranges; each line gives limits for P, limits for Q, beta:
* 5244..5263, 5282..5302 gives 4.65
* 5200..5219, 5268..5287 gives 4.41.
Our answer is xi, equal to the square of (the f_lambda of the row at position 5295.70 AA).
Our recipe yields 433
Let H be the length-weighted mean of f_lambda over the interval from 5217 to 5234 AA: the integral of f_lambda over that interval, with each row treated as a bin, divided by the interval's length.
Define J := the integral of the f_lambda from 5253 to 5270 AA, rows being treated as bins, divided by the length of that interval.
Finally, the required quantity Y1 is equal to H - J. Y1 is 0.1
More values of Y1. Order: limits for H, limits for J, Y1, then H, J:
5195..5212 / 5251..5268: -2.9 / 16.7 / 20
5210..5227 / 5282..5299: -2.3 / 19.1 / 21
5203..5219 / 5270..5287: -2.9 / 17.0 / 20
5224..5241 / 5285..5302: -2.1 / 19.3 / 21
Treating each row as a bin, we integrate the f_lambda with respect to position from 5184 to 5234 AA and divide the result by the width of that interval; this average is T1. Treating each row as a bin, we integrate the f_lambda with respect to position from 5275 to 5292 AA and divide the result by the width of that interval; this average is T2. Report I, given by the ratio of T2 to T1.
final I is 1.23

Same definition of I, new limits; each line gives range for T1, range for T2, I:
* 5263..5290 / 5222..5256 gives 1.05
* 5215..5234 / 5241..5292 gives 1.06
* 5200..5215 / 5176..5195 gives 0.86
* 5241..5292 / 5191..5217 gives 0.85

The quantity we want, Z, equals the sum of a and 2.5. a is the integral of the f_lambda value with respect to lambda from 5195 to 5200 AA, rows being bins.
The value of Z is 94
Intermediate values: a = 92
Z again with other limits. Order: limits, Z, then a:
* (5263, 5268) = 84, 81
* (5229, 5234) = 95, 92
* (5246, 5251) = 106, 103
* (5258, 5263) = 106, 103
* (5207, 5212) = 79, 77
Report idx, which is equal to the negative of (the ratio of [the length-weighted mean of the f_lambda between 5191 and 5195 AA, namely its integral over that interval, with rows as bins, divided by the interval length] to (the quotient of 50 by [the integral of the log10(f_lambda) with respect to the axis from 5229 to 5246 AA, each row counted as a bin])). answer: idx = -7.4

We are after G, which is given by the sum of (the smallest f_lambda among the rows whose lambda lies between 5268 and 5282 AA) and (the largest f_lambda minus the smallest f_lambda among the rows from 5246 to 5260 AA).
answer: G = 16.4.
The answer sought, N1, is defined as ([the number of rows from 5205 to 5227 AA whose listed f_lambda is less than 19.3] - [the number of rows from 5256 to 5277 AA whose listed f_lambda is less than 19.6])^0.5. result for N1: 0.00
